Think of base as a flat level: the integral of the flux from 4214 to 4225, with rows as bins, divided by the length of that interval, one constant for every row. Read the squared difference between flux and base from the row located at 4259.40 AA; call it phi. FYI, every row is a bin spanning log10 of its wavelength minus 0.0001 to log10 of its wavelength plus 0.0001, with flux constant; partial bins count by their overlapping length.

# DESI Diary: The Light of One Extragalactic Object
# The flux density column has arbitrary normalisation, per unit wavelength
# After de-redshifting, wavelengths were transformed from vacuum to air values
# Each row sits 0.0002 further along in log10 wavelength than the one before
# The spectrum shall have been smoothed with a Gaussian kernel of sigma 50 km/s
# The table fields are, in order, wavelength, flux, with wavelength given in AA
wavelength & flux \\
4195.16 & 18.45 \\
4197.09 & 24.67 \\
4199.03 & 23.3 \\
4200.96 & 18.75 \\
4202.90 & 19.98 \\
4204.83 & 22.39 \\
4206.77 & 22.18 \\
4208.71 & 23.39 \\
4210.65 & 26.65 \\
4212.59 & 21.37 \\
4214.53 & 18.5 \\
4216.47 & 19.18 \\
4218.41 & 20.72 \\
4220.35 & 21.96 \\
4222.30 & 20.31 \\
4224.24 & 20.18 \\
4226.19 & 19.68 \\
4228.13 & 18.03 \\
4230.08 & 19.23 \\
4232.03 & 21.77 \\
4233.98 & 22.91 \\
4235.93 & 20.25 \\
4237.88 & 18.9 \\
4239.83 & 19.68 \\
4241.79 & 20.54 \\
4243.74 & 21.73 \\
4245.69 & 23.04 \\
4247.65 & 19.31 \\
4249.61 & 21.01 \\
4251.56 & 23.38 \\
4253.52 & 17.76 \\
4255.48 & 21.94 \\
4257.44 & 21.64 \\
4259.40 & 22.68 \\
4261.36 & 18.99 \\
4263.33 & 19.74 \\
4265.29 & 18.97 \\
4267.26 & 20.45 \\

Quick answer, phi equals 6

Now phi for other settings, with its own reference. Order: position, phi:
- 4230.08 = 1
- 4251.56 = 10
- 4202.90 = 0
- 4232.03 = 2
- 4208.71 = 10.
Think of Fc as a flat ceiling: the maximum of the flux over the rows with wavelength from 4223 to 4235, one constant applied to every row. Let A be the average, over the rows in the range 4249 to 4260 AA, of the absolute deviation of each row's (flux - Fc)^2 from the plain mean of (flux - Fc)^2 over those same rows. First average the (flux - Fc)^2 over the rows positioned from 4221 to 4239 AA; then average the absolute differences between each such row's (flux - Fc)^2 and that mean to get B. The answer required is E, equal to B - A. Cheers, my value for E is -1.4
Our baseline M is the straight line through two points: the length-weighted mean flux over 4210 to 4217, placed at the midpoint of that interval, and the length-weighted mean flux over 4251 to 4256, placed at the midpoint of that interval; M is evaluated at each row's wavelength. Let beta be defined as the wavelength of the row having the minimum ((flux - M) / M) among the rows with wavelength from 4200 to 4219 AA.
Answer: 4214.53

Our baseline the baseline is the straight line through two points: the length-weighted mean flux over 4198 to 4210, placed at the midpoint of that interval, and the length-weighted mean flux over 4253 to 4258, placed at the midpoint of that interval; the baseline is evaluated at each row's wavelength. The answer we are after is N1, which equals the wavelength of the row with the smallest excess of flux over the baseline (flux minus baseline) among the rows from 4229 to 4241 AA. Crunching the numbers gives 4237.88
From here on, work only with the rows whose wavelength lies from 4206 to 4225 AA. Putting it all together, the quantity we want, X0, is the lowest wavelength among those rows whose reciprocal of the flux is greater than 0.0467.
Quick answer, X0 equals 4212.59 AA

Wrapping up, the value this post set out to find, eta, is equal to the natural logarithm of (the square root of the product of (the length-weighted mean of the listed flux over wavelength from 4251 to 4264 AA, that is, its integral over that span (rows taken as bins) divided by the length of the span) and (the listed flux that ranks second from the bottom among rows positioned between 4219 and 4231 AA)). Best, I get 3.00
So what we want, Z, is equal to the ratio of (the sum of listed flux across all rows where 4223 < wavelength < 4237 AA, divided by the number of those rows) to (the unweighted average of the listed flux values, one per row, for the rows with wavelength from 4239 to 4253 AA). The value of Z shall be 0.96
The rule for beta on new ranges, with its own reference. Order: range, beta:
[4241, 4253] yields 4247.65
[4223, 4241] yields 4228.13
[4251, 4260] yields 4253.52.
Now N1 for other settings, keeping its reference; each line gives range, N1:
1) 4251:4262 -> 4253.52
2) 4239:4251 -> 4247.65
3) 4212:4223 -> 4214.53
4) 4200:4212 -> 4200.96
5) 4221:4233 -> 4228.13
